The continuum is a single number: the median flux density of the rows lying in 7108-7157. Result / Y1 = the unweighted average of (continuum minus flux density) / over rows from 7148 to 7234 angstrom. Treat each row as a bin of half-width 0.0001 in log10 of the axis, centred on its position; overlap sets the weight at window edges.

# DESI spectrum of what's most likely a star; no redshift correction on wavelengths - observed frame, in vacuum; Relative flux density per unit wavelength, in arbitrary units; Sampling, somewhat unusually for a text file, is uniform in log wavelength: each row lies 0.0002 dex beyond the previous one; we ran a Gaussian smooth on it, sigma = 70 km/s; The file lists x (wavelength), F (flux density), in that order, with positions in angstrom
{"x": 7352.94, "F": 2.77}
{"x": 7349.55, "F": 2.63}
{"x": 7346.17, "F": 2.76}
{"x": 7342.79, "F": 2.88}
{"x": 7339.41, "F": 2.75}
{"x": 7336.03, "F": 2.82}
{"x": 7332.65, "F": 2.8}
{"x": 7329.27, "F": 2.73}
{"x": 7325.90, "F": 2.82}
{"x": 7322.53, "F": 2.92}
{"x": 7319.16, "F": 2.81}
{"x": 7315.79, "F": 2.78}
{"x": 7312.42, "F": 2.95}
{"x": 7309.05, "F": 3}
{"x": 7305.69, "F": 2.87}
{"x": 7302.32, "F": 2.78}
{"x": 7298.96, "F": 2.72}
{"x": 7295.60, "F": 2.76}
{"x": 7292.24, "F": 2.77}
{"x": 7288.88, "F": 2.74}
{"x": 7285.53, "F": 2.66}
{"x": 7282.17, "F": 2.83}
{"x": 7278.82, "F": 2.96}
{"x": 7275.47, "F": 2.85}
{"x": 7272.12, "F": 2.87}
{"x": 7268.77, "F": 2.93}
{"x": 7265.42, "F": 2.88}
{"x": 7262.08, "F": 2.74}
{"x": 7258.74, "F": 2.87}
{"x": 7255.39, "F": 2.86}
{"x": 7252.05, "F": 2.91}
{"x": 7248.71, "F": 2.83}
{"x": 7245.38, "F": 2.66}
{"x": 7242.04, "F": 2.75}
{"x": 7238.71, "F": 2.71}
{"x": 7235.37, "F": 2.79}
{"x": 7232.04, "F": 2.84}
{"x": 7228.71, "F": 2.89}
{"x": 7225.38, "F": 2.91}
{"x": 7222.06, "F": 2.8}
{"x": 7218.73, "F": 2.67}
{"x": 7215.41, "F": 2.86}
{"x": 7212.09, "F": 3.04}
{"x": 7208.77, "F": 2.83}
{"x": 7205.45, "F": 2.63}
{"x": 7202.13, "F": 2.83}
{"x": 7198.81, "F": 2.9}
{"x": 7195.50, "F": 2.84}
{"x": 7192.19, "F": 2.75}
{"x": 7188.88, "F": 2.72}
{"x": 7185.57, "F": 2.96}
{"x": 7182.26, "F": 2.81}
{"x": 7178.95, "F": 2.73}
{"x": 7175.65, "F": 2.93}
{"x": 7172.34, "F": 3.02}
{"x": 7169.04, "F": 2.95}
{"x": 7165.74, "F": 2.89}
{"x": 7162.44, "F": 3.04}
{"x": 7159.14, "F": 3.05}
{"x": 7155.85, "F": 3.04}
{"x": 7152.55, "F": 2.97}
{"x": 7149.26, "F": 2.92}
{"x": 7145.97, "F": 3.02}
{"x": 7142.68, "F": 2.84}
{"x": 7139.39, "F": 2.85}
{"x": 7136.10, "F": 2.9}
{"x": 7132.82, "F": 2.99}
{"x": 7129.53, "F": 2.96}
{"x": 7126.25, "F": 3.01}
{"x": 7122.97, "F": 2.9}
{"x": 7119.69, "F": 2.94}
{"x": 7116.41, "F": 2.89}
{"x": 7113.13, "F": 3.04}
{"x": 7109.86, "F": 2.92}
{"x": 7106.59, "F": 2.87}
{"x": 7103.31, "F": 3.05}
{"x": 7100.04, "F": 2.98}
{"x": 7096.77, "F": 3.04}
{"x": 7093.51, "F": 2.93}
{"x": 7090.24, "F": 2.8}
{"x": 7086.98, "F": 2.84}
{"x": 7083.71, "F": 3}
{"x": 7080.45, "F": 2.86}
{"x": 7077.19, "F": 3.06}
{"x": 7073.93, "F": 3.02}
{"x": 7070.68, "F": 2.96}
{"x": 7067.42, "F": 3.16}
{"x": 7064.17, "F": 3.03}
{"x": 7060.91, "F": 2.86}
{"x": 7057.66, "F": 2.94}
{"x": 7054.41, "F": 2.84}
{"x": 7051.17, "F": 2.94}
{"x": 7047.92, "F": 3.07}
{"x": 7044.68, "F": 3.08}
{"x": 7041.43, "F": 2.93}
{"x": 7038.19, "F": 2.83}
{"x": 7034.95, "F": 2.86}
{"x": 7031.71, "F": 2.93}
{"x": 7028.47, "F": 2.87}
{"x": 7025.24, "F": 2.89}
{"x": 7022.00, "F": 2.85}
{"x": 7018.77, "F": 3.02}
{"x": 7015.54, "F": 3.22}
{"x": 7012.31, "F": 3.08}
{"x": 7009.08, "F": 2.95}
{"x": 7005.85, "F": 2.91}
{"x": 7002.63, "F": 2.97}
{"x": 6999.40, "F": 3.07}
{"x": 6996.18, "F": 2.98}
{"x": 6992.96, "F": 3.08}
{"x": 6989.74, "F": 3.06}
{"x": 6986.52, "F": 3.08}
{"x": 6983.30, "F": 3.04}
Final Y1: 0.06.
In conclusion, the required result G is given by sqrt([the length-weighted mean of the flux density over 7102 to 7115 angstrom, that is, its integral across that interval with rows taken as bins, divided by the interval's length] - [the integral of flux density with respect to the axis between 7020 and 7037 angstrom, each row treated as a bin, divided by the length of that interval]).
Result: 0.290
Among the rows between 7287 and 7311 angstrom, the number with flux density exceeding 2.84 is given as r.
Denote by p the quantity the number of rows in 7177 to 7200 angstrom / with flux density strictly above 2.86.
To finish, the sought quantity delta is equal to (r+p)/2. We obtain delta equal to 2.0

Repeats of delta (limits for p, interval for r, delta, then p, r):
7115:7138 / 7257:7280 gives 6.5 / 7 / 6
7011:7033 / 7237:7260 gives 4.5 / 6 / 3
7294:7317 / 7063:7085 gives 5.0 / 3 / 7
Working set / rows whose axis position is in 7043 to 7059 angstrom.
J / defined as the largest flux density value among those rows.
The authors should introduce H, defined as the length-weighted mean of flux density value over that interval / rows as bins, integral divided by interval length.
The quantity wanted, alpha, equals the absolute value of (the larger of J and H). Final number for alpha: 3.08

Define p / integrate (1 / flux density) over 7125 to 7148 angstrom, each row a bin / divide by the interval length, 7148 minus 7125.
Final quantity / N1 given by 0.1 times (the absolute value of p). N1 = 0.0341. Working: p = 0.341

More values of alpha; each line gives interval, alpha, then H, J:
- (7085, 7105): 3.05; 2.94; 3.05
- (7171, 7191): 3.02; 2.86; 3.02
